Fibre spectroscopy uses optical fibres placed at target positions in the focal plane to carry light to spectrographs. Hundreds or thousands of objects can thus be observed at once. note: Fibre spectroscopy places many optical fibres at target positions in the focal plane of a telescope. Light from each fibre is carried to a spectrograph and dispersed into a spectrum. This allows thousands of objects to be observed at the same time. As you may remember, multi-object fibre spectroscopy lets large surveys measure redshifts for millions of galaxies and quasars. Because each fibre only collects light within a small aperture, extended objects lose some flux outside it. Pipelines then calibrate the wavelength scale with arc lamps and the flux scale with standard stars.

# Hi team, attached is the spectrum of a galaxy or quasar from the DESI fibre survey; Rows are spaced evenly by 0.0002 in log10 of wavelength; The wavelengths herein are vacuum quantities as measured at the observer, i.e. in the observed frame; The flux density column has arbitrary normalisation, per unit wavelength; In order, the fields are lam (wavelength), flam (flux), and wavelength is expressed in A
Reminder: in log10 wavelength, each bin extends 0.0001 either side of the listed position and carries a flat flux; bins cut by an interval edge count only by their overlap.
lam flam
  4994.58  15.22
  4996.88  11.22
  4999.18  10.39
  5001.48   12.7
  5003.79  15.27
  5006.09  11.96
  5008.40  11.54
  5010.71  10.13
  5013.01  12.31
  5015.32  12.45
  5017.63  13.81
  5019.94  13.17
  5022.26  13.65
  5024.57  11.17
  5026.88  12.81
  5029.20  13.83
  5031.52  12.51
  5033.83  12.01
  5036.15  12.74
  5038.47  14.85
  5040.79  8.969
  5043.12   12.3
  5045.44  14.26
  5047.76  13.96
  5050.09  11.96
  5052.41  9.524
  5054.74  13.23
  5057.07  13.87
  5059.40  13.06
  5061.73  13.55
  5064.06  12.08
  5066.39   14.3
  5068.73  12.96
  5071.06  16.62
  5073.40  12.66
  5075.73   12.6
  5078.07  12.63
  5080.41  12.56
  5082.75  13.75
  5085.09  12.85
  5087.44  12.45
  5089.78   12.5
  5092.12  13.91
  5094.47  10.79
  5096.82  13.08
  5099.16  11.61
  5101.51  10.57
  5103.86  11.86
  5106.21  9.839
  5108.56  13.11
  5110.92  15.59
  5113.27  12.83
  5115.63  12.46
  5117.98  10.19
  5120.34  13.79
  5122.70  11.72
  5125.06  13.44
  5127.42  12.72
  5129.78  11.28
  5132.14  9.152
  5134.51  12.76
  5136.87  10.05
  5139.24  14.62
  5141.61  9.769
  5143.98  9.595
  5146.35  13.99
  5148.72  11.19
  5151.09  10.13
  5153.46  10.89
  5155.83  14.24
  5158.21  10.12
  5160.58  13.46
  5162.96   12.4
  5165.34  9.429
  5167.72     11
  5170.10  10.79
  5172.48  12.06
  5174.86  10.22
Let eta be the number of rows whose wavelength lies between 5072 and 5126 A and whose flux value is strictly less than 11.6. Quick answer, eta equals 4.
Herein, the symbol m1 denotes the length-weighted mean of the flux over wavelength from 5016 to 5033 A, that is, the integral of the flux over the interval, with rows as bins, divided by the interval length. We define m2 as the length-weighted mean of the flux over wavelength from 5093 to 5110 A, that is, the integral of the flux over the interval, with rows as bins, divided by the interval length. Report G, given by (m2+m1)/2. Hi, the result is 12.3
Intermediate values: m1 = 13.0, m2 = 11.6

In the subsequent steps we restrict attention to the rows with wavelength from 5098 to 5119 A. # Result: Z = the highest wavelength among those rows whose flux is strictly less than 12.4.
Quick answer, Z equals 5117.98 A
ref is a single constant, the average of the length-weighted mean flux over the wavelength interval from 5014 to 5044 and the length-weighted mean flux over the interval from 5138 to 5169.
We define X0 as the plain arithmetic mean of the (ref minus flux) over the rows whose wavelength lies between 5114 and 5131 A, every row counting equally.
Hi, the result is -0.1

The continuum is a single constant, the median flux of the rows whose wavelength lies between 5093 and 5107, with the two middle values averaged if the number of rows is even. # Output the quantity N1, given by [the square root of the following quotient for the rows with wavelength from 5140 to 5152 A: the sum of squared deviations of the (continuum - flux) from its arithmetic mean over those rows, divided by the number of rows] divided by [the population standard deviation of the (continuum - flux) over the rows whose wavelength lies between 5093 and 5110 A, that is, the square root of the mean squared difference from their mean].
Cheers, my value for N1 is 1.4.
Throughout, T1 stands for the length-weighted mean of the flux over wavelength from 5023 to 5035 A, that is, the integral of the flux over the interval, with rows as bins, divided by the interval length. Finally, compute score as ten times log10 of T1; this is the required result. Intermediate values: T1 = 12.5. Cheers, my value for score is 11.0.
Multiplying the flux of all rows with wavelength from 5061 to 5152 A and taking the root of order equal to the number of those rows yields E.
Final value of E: 12.2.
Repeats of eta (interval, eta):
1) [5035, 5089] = 2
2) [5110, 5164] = 10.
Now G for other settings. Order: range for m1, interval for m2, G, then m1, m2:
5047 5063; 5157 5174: 12.0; 12.7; 11.3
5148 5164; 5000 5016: 12.0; 11.8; 12.3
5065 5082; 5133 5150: 12.6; 13.5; 11.6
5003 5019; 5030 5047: 12.5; 12.4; 12.6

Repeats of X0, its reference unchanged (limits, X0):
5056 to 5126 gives -0.7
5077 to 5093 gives -0.8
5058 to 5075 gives -1.5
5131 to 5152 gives 0.9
